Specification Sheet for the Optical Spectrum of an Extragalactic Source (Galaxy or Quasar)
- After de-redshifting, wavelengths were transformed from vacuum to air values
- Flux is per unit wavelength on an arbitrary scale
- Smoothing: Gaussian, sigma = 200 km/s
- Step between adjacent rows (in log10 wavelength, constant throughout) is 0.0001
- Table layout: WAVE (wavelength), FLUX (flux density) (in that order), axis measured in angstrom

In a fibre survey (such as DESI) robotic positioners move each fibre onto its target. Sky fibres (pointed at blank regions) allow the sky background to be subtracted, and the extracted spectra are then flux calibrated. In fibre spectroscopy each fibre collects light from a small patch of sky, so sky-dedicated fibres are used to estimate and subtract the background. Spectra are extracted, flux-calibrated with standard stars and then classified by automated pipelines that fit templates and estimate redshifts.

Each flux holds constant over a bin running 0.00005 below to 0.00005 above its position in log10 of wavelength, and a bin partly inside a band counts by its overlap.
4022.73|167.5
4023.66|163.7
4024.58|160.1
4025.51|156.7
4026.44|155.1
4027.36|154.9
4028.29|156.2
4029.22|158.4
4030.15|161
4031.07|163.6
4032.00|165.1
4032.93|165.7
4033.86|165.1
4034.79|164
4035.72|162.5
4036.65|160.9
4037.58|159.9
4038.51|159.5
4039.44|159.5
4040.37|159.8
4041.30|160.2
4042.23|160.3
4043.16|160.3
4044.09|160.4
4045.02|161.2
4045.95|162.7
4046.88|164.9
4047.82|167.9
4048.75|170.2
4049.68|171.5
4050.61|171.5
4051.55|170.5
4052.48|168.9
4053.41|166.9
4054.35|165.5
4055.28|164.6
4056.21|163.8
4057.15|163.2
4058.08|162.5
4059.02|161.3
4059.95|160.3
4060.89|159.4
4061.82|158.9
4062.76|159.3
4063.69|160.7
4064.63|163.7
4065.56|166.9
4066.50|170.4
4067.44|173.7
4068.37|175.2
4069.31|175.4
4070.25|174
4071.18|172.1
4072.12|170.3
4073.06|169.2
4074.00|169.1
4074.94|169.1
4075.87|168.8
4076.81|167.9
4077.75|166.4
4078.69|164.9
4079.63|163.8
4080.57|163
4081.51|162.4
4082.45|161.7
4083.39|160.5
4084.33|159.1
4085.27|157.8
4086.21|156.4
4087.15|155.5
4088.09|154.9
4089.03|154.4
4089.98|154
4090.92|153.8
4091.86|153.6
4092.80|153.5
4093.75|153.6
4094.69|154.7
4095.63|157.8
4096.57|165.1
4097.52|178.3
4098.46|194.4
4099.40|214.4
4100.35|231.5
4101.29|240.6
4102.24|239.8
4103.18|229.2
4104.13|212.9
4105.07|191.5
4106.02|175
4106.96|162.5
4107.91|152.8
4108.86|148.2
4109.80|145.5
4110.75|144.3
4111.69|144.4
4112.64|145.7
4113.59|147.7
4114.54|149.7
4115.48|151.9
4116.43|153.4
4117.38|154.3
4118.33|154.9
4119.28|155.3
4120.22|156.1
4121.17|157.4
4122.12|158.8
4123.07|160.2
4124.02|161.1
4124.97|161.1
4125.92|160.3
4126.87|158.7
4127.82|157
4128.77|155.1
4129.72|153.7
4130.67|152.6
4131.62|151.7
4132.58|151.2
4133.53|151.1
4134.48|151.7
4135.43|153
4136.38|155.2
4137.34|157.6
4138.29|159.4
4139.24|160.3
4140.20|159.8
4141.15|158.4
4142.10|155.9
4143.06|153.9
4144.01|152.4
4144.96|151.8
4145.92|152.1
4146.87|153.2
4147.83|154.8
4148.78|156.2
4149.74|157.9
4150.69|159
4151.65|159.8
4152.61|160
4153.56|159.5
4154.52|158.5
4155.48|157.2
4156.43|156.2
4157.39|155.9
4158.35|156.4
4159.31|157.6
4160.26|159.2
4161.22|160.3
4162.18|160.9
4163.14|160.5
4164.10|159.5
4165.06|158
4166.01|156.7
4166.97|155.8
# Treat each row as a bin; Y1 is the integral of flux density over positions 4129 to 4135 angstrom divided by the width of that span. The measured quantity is 152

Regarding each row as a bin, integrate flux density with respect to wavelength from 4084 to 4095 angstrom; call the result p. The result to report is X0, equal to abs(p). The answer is 1705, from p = 1705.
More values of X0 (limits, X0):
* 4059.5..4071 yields 1917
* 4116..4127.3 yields 1781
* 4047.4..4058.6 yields 1873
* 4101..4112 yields 2000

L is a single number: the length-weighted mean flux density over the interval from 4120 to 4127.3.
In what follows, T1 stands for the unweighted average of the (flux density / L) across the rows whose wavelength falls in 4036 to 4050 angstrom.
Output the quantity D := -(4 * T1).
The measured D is -4.1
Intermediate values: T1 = 1.02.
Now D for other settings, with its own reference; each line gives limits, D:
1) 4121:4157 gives -3.9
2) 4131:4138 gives -3.8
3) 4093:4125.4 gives -4.3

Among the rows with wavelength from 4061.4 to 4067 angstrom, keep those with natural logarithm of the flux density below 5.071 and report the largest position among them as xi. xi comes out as 4062.76 angstrom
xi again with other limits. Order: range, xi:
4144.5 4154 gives 4150.69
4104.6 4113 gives 4112.64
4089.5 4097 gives 4095.63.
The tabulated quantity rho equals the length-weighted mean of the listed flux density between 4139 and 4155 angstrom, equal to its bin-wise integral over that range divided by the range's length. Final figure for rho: 157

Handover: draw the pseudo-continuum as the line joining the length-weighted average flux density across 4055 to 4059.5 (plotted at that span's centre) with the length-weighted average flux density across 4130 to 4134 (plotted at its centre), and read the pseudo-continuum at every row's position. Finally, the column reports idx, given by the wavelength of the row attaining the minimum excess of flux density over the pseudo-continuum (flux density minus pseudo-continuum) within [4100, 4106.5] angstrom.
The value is 4106.02 angstrom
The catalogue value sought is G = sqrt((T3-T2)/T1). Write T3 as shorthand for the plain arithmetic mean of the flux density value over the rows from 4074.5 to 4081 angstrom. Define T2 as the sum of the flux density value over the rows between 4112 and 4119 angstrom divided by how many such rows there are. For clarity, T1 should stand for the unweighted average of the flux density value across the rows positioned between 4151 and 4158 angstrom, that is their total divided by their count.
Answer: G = 0.31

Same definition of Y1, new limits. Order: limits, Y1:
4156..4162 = 158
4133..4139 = 155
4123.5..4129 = 159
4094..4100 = 178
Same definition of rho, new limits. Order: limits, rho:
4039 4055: 165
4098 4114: 184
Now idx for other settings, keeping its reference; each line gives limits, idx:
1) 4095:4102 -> 4095.63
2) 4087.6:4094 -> 4091.86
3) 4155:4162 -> 4157.39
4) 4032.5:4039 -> 4038.51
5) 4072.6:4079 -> 4078.69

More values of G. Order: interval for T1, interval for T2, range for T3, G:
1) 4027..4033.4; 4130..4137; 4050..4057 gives 0.31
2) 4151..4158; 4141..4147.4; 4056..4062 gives 0.22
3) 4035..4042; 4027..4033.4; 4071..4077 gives 0.23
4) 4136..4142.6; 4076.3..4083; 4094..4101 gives 0.36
